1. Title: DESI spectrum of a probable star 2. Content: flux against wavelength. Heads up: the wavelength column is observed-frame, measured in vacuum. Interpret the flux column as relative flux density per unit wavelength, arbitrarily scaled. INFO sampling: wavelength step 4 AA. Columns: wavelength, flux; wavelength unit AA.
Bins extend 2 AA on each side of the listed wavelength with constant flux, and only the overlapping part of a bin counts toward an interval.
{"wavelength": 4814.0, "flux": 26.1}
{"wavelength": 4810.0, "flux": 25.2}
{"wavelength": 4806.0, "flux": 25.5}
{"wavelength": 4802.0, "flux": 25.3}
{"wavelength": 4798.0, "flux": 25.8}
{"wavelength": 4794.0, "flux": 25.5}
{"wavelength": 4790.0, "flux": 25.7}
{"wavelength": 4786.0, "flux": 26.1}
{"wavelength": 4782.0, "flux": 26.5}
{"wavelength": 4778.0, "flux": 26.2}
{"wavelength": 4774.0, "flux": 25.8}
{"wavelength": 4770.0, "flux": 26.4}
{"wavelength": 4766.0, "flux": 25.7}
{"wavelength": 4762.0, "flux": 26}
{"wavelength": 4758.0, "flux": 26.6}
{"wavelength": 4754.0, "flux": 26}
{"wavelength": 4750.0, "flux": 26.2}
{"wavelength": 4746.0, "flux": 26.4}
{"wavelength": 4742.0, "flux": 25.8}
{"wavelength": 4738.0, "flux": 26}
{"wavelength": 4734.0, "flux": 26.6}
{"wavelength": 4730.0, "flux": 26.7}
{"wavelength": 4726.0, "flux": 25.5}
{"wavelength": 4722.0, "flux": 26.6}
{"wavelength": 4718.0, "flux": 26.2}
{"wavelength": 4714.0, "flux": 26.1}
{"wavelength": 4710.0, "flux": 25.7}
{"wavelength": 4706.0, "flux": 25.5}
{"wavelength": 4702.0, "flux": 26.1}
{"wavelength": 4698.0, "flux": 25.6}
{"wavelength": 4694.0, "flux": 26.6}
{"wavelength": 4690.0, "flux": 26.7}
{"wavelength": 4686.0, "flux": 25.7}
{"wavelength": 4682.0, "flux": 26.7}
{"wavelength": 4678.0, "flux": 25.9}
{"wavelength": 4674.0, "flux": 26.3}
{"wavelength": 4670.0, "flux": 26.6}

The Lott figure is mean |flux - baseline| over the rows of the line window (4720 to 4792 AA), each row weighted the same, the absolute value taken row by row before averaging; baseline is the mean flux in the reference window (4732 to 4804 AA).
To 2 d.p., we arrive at 0.32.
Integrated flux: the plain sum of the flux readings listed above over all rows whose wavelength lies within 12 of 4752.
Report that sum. 157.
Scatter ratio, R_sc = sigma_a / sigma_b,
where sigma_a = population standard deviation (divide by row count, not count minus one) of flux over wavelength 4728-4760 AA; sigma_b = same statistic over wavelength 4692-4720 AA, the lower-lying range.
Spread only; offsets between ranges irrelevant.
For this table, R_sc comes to 0.87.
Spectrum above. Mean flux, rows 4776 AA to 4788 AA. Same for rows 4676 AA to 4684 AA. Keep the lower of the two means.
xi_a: 26.3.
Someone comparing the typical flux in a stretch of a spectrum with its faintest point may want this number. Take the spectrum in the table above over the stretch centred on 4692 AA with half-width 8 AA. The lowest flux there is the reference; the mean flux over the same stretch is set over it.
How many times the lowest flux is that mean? 1.02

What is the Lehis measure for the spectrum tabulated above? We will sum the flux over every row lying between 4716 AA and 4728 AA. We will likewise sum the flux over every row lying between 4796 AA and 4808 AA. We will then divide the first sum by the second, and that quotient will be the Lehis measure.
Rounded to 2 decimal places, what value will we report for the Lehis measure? 1.02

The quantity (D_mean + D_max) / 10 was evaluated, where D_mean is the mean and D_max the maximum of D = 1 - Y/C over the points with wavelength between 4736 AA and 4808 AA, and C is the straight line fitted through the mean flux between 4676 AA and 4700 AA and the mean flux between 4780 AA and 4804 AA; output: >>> 0.0015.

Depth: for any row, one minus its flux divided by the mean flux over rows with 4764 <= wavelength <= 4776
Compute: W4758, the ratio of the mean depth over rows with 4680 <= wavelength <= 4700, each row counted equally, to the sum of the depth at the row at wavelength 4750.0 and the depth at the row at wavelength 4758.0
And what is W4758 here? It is 0.34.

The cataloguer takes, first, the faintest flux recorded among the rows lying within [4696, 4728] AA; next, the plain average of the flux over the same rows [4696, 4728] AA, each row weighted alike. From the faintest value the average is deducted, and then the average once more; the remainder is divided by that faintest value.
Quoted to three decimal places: -1.032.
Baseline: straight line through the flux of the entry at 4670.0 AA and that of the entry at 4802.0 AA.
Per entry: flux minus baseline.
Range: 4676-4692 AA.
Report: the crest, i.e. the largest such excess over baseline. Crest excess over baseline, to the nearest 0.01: 0.30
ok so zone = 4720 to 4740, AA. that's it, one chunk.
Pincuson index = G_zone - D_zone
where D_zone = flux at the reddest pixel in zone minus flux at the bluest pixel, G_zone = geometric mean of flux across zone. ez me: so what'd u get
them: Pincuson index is 26.9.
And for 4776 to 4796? 26.7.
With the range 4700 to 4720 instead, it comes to 25.8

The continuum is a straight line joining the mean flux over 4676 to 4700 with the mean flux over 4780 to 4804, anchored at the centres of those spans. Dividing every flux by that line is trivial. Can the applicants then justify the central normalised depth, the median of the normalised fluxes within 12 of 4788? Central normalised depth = 1.01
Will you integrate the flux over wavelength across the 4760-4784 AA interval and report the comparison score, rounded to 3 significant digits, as 626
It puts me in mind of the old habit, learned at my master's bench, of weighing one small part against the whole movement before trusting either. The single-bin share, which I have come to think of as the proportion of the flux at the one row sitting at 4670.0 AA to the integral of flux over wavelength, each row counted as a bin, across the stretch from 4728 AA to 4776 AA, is 0.0212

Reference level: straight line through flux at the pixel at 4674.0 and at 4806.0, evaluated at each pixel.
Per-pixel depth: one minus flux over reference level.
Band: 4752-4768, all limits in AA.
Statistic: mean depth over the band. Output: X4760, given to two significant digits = -0.011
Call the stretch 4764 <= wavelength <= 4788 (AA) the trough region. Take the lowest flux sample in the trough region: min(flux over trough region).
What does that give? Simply 25.7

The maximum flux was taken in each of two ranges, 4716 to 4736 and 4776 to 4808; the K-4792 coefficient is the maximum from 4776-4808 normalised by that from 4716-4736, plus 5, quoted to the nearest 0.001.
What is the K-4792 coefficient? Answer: 5.993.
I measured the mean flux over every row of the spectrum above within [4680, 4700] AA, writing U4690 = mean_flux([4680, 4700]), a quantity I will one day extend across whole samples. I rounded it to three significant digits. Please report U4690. 26.3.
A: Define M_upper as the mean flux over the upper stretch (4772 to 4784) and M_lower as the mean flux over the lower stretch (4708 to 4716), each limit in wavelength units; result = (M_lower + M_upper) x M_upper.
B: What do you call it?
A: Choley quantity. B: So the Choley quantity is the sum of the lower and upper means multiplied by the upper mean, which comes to 1362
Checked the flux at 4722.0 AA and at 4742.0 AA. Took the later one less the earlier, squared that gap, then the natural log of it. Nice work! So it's -0.4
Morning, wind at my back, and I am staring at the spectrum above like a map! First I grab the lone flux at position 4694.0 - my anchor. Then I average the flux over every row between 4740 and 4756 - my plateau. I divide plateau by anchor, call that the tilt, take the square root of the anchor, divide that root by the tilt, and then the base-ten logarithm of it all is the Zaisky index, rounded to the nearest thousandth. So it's 0.721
